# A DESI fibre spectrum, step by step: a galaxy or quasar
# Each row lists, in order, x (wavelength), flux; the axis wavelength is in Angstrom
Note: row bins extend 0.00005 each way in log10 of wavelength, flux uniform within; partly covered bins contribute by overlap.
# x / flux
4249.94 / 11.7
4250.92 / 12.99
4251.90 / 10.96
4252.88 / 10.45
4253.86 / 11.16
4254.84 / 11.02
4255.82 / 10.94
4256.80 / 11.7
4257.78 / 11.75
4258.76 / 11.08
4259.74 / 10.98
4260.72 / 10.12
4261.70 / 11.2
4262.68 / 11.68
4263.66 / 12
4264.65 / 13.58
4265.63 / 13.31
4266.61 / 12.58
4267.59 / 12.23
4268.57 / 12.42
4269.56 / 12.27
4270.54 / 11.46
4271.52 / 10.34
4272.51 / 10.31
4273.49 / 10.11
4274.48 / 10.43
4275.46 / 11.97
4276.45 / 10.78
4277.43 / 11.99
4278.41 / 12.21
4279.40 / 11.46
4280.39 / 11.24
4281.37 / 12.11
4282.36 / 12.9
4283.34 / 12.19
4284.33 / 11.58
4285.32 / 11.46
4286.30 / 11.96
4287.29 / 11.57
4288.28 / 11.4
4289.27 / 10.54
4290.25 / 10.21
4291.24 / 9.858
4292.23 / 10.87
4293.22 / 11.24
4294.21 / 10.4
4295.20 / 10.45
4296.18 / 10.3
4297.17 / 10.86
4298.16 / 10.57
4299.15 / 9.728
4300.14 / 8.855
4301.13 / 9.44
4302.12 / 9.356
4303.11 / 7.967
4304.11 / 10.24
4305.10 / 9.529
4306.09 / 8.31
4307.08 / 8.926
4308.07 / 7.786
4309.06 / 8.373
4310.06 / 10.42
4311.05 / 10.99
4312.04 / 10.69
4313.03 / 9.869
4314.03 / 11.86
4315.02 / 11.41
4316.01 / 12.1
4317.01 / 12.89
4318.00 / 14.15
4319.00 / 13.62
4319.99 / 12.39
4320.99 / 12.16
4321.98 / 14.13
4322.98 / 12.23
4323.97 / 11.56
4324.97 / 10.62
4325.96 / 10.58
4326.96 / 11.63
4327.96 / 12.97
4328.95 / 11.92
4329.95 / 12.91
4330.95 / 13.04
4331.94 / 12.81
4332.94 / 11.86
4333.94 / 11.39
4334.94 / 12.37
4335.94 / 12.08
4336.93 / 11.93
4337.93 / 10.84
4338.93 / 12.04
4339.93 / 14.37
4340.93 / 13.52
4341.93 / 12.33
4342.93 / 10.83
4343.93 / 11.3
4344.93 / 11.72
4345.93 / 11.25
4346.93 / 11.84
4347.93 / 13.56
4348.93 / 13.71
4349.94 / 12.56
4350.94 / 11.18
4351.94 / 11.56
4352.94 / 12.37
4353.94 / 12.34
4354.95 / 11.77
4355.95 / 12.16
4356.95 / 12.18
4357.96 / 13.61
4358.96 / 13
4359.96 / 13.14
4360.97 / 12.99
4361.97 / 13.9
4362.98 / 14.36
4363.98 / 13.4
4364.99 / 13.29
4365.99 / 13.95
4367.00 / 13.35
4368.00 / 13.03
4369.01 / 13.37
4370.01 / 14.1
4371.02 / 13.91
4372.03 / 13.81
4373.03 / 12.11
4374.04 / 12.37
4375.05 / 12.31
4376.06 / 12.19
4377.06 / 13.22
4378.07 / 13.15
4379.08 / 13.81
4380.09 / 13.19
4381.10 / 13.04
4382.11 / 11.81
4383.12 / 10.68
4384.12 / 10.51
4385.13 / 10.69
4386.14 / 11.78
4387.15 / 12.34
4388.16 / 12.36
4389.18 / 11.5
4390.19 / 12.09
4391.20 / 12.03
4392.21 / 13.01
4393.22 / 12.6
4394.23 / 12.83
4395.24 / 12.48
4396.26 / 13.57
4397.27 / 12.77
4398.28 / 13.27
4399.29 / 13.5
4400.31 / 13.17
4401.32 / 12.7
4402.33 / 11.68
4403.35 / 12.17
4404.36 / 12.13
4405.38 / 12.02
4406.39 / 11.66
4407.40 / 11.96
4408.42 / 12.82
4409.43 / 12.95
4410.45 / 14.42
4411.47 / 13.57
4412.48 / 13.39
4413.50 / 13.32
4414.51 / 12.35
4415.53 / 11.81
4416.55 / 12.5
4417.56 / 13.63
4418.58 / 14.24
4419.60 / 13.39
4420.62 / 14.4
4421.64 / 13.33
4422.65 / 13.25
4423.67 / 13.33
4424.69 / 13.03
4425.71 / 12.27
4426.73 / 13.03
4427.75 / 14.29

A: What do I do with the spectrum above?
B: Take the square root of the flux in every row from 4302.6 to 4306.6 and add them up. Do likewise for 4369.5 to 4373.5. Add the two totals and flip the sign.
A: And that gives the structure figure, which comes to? -26.7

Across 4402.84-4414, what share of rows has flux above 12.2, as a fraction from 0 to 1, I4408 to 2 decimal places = 0.55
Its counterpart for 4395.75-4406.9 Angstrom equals 0.55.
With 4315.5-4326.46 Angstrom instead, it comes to 0.55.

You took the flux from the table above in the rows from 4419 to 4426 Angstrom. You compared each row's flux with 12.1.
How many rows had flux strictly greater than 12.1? 7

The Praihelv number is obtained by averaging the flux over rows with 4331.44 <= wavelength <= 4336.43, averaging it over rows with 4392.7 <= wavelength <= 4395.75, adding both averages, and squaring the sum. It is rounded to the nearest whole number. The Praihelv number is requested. 612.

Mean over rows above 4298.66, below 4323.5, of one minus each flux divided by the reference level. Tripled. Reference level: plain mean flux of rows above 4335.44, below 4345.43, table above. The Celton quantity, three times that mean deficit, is 0.3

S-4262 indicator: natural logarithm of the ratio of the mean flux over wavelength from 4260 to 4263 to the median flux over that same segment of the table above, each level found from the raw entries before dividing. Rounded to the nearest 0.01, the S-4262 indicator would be -0.02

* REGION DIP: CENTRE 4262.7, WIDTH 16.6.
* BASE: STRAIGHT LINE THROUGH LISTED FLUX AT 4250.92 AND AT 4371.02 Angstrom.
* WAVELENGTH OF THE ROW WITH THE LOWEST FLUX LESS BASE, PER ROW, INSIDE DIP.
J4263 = 4260.72 Angstrom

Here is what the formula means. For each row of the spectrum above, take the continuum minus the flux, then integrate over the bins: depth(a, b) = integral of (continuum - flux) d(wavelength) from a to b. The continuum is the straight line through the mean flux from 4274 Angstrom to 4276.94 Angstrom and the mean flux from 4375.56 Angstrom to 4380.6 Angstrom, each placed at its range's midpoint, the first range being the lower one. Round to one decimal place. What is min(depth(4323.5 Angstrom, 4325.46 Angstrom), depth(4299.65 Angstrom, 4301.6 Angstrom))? 1.9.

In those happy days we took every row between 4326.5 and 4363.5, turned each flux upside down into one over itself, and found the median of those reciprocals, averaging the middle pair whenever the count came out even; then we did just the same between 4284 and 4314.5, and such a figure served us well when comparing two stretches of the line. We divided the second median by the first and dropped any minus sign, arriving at 1.19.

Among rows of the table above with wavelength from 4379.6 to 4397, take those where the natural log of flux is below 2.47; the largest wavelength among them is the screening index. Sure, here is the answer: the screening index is 4389.18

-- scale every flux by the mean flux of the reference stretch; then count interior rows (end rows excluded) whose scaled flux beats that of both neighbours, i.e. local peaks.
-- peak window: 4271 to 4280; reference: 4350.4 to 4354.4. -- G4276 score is 2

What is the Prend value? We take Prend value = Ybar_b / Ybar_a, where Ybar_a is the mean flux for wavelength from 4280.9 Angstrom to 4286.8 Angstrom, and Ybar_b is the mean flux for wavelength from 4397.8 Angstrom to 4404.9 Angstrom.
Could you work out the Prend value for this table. 1.05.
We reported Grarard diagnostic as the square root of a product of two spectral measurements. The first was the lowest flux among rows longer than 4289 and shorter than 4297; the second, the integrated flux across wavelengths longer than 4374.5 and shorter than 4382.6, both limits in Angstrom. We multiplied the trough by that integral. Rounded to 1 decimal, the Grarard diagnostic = 32.0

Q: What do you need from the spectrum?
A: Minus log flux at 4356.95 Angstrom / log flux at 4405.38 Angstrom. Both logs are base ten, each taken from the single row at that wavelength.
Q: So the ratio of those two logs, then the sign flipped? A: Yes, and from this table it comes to -1.01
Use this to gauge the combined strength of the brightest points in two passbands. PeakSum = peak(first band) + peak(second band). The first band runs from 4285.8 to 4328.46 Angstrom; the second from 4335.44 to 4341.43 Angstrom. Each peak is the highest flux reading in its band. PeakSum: 28.5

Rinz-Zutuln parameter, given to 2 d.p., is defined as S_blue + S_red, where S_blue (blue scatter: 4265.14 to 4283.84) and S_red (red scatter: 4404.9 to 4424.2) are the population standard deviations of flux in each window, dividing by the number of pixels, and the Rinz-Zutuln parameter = 1.73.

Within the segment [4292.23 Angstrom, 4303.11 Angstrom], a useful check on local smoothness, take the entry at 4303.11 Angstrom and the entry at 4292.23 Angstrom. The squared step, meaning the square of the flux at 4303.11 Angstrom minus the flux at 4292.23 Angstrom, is 8.4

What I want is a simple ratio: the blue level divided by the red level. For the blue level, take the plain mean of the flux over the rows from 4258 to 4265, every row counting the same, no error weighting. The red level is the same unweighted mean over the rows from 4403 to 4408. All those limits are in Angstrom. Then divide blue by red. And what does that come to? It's 0.96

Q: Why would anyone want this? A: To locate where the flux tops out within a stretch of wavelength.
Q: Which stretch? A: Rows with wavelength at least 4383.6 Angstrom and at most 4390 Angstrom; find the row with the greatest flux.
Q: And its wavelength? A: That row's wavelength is 4388.16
